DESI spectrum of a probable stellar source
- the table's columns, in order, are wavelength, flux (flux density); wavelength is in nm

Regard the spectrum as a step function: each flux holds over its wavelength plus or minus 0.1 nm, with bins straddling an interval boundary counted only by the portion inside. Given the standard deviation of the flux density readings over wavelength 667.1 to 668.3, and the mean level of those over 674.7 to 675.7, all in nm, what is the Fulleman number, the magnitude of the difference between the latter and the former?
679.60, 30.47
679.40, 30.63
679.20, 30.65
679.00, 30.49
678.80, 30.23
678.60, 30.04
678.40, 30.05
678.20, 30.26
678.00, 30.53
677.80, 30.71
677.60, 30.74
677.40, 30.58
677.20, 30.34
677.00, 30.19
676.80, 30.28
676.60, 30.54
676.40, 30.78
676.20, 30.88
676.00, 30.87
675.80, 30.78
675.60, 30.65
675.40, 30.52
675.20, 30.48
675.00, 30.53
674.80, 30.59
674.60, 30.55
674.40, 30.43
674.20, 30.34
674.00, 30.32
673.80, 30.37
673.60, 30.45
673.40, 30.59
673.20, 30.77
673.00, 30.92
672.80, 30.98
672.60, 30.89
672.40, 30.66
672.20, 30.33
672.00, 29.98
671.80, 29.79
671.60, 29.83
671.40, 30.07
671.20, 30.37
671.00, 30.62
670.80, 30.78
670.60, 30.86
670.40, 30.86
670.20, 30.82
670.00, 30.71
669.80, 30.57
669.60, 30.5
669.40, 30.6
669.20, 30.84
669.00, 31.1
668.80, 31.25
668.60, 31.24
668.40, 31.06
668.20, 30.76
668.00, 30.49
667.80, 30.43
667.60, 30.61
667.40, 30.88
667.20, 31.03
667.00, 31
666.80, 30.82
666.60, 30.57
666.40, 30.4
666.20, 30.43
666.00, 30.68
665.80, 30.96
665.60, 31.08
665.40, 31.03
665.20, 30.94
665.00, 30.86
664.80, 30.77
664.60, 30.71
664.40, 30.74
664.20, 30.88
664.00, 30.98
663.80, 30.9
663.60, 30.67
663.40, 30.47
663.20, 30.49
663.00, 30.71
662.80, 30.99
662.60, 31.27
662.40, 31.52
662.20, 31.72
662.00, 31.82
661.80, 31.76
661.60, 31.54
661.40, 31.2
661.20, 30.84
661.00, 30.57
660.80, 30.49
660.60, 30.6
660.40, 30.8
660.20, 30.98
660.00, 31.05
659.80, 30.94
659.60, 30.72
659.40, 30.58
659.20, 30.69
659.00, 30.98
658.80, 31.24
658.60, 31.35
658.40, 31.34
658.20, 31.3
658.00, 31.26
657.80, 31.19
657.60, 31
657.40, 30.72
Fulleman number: 30.3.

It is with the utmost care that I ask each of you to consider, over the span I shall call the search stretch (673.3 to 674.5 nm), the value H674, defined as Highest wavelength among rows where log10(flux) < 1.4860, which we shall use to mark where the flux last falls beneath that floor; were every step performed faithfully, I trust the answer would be 674.40 nm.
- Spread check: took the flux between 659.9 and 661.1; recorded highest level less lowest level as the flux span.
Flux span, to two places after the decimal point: 0.56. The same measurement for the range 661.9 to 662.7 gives 0.55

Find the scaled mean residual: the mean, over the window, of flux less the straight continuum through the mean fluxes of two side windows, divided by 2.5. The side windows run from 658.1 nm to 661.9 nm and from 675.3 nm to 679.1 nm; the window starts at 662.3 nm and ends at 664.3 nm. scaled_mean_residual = -0.01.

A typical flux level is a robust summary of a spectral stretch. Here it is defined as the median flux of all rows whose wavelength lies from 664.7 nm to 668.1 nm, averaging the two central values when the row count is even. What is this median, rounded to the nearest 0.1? 30.8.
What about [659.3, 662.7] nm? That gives 31.0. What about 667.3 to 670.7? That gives 30.8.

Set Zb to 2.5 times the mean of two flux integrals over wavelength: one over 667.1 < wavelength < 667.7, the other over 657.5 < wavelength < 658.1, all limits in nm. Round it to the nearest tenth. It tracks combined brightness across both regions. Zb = 46.5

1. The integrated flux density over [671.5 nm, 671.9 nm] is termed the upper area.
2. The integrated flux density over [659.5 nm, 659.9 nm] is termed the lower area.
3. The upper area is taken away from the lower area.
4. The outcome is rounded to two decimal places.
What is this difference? 0.41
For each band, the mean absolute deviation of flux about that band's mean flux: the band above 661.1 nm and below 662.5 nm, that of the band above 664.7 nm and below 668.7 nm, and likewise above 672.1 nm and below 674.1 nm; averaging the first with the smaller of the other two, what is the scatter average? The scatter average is 0.237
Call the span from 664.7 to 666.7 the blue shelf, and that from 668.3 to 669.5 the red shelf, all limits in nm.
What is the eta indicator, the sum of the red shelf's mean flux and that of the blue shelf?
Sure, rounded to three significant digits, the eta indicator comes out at 61.8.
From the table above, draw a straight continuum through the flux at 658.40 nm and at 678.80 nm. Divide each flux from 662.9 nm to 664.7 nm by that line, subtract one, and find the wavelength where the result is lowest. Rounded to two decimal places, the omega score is 663.40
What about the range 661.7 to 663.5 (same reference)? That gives 663.40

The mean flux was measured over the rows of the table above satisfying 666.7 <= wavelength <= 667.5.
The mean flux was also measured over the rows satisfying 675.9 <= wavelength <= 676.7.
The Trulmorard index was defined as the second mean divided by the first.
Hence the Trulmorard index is 0.995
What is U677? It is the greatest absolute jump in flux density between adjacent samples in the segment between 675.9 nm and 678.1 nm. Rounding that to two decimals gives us 0.26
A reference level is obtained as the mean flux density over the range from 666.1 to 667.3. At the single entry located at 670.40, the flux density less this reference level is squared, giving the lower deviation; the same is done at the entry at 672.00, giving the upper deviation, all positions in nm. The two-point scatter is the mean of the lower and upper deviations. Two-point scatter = 0.28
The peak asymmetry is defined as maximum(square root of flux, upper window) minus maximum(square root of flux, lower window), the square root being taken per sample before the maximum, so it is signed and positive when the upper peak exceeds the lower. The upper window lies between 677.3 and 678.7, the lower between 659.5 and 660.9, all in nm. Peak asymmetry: -0.028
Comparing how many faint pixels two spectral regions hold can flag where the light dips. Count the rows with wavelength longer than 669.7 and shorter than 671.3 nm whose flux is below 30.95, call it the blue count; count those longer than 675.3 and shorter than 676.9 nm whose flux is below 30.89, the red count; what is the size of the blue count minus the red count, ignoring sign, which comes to 0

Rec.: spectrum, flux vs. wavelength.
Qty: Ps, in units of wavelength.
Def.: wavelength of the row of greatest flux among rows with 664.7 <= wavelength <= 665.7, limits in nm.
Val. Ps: 665.60 nm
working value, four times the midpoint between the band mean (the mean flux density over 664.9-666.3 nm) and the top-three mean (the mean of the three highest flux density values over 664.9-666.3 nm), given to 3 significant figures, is 124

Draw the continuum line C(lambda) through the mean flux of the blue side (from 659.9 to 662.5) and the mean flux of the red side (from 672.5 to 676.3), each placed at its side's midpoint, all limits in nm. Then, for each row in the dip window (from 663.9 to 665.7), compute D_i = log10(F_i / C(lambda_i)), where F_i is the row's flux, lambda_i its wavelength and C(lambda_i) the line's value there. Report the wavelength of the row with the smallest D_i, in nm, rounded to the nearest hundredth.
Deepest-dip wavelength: 664.60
